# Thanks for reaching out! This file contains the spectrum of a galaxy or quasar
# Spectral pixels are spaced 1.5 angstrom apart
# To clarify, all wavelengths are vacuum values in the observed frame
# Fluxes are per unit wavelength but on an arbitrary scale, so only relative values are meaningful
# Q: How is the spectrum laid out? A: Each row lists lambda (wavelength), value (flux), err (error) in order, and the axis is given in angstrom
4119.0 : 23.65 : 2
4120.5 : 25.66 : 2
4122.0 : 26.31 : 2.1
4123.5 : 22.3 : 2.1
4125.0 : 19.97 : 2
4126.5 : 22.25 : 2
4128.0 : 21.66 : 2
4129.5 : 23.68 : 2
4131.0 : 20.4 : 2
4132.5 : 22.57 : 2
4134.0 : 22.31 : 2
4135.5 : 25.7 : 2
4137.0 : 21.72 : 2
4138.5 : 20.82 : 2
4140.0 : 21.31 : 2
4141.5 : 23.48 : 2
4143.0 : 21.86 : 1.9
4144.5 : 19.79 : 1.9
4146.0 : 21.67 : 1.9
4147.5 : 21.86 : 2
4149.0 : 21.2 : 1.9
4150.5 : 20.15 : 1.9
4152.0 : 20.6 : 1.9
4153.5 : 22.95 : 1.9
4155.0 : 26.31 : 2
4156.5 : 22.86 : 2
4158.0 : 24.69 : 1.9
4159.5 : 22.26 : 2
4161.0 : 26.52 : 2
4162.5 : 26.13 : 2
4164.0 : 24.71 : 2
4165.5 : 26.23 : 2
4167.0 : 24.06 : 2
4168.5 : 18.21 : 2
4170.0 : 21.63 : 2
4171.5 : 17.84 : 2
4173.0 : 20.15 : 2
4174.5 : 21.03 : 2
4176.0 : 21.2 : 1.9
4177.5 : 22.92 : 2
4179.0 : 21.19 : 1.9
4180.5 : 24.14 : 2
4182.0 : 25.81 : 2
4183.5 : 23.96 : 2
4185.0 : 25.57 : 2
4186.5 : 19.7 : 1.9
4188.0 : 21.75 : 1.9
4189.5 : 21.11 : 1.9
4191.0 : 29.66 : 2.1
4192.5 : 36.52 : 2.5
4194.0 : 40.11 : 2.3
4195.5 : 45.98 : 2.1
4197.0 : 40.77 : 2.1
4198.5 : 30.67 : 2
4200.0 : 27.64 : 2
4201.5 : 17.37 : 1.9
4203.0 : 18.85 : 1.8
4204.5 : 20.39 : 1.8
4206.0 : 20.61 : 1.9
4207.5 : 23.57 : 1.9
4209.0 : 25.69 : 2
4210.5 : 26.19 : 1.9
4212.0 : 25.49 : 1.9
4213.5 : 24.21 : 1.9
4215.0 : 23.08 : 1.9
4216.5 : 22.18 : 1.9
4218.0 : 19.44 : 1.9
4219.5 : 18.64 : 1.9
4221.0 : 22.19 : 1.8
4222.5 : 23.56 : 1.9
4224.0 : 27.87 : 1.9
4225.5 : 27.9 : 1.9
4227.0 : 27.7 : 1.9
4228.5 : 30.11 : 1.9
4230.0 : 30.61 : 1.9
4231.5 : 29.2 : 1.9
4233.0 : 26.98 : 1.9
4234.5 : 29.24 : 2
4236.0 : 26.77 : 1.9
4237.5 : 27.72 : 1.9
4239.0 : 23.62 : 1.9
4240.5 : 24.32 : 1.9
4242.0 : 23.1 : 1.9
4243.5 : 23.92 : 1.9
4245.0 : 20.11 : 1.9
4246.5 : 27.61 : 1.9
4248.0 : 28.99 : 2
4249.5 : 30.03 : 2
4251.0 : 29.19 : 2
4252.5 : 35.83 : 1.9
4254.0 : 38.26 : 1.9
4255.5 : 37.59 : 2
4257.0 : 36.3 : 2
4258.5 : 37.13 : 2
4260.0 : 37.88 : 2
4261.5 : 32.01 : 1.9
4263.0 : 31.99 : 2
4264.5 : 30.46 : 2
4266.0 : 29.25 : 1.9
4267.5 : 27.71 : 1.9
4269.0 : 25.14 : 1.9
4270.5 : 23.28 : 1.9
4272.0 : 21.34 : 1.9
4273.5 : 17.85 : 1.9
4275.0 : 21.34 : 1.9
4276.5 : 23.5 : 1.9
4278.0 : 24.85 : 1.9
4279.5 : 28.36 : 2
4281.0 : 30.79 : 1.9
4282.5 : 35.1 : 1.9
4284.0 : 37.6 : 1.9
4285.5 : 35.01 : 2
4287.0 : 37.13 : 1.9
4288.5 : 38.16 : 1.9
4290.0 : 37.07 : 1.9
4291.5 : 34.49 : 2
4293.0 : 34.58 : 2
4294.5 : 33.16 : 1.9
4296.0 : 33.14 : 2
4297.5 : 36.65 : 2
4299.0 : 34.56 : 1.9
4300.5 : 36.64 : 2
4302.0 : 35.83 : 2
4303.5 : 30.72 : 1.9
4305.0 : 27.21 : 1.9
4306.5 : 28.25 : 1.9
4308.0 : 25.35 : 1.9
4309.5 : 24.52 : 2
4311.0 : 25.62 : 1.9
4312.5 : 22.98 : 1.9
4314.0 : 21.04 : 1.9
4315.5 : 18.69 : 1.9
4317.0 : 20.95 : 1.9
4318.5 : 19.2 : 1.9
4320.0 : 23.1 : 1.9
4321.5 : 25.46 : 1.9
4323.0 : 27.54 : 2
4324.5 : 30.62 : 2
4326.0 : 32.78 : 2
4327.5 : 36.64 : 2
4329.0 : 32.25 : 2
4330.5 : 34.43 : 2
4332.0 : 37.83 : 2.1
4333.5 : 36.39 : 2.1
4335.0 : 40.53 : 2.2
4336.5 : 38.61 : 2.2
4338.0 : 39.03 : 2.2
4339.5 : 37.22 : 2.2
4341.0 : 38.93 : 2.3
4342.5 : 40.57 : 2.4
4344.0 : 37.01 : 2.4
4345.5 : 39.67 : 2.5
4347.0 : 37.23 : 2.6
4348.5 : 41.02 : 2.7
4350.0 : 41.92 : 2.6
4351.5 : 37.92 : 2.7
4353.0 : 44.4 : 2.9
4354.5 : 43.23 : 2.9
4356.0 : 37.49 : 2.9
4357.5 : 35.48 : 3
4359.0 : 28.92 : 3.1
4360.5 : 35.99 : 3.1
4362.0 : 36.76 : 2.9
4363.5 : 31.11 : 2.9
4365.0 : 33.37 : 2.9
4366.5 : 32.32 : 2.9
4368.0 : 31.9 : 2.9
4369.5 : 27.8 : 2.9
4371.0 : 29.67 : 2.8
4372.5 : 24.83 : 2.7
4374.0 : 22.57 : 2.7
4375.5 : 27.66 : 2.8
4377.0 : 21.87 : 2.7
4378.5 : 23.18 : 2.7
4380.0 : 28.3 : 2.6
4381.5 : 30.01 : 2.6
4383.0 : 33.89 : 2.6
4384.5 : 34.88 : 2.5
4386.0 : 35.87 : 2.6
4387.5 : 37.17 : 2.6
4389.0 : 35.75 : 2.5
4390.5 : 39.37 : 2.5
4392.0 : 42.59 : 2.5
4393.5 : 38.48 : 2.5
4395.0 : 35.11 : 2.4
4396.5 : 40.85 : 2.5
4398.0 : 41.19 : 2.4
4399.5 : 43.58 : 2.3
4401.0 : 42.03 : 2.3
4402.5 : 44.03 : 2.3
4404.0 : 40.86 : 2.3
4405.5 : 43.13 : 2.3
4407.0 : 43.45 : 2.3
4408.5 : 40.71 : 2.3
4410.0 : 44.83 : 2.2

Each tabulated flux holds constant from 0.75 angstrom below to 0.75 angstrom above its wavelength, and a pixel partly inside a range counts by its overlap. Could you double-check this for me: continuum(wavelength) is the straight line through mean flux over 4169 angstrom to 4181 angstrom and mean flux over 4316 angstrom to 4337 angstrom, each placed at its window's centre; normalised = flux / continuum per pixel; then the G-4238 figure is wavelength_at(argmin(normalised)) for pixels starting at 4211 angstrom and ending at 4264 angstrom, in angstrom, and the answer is 4219.5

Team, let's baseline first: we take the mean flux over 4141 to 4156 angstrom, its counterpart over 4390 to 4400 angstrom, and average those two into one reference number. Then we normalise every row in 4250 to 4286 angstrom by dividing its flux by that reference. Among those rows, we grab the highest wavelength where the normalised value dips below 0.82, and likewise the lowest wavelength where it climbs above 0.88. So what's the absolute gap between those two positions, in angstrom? 27.0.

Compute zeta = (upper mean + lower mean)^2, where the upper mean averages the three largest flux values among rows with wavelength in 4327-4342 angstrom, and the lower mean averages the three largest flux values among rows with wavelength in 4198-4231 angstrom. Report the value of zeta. 4894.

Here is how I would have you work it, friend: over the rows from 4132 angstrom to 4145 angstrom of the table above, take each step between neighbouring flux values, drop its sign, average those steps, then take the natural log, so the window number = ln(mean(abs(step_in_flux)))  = 0.62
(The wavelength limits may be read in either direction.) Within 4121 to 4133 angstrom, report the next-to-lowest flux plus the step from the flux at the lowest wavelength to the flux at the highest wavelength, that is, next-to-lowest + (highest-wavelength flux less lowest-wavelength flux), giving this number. 17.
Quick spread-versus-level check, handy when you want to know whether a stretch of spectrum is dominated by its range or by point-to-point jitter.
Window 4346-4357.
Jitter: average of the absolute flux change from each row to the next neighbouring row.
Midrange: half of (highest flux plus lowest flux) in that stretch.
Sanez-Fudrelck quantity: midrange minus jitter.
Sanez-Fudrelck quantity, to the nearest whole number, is 37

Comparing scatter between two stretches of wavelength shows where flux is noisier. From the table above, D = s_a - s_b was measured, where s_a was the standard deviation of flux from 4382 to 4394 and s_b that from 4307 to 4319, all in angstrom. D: 0.1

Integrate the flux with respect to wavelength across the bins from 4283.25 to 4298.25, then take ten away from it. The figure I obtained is 525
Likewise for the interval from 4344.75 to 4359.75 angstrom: 571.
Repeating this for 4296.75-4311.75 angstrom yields 448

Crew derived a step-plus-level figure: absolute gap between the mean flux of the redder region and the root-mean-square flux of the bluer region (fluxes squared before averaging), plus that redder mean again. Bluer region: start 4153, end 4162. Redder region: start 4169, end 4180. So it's 24.3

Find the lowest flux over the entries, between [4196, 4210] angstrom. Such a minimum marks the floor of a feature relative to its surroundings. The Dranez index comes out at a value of 17.37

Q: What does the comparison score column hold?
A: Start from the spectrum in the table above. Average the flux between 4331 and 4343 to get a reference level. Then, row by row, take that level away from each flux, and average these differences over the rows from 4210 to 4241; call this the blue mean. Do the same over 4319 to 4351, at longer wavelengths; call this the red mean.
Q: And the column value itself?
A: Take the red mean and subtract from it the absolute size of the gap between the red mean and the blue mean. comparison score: -13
